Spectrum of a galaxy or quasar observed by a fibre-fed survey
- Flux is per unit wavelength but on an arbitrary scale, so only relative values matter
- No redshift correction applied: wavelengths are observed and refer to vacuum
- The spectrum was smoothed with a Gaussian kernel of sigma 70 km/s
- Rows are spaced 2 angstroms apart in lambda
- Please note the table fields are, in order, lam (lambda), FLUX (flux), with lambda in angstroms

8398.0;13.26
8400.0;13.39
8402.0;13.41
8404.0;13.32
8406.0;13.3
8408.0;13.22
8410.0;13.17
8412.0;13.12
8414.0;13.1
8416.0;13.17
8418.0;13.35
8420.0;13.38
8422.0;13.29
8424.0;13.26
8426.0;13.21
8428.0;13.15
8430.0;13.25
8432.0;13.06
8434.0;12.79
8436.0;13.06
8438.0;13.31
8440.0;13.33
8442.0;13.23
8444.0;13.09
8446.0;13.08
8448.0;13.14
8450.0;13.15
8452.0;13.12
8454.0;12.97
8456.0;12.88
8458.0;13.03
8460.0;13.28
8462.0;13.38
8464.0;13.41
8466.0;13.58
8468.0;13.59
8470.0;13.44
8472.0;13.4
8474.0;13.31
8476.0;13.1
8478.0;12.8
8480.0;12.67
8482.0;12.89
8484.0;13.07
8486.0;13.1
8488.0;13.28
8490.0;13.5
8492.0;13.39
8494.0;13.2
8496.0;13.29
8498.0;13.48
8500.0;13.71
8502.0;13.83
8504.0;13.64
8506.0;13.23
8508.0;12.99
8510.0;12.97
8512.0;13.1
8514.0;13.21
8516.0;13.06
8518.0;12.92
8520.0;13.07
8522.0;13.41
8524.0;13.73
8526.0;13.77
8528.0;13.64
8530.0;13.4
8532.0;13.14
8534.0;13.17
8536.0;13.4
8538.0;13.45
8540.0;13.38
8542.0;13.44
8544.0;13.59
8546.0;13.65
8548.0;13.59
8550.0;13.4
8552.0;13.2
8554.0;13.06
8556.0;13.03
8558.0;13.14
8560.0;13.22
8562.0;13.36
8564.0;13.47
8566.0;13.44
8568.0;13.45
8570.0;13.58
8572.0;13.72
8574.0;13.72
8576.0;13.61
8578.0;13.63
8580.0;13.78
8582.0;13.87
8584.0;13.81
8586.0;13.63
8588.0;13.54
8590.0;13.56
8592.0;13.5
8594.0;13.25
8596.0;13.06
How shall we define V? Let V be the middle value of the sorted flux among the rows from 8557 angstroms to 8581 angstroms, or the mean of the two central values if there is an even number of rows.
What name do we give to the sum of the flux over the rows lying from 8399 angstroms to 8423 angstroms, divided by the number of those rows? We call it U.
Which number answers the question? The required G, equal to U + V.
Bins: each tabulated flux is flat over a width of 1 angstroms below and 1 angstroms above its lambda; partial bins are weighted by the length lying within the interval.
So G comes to 26.8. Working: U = 13.3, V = 13.5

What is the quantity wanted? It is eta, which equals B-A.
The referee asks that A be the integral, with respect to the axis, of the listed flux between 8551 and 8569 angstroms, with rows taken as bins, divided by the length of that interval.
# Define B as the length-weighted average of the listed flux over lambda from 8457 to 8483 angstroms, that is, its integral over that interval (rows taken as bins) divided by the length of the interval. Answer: 0.0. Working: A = 13.3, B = 13.2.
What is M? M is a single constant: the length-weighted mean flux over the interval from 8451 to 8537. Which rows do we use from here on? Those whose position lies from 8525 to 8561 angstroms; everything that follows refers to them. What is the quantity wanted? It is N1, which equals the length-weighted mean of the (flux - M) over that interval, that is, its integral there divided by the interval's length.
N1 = 0.10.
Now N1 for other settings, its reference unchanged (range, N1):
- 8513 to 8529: 0.08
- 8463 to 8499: -0.02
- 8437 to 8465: -0.10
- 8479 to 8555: 0.05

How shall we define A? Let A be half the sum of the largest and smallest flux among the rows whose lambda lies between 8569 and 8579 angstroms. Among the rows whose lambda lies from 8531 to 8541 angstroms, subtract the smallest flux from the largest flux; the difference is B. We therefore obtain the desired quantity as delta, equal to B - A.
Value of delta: -13.3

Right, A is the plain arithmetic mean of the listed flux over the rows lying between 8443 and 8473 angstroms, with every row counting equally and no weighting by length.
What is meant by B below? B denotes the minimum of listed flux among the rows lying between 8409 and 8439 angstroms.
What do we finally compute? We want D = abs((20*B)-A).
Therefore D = 242.6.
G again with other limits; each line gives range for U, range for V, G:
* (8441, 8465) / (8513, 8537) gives 26.5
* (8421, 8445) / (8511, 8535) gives 26.4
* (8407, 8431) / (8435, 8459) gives 26.3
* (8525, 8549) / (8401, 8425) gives 26.7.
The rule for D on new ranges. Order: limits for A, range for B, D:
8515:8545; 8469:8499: 240.0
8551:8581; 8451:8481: 240.0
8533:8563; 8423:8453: 242.5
